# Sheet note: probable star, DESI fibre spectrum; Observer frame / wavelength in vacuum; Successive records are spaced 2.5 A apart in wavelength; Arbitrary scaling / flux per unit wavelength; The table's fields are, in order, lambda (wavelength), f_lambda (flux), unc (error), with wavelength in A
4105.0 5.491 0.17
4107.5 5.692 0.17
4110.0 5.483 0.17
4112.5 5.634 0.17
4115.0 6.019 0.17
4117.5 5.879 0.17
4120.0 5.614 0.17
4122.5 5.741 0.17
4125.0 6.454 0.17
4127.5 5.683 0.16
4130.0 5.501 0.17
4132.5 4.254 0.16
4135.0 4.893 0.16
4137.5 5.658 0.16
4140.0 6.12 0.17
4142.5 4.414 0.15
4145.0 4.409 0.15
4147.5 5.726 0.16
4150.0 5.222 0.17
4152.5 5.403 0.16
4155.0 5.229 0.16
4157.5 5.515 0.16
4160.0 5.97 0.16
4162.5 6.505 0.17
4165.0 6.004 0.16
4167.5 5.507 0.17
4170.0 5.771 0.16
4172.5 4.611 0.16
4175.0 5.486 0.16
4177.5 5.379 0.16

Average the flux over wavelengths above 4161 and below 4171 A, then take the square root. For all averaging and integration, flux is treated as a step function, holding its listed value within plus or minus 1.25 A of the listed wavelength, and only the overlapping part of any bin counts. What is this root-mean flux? 2.44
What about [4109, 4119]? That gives 2.40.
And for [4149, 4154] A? 2.30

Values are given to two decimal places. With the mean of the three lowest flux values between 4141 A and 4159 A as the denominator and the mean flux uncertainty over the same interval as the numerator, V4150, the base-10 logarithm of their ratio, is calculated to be -1.47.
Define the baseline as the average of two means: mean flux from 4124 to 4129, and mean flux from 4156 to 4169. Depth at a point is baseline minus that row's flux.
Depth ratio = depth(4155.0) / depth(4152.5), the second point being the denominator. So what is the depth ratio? 1.3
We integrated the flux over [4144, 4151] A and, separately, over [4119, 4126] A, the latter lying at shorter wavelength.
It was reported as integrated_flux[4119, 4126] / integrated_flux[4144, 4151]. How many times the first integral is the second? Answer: 1.2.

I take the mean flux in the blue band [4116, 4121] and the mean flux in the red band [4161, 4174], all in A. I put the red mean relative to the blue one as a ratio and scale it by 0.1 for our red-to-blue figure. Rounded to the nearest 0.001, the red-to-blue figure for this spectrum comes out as 0.099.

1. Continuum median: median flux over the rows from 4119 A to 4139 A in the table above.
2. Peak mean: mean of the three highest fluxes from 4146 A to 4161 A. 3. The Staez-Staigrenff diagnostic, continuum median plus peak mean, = 11.4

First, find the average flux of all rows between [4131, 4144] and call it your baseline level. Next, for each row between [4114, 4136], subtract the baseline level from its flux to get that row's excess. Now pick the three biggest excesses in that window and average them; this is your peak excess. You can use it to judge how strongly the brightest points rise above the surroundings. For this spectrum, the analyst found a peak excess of 1.05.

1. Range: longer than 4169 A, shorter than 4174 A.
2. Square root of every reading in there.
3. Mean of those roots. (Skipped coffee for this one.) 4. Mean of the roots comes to 2.27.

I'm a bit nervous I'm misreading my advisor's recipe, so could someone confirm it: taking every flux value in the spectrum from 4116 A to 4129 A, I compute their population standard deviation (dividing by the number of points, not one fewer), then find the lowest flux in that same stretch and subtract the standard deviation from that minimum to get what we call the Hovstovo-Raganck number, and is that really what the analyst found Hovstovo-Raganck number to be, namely 5.31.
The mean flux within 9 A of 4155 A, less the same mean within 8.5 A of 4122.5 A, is -0.2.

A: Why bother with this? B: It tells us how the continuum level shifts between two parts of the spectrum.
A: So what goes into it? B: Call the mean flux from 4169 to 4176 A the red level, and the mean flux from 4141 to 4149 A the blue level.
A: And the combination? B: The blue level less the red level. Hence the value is -0.4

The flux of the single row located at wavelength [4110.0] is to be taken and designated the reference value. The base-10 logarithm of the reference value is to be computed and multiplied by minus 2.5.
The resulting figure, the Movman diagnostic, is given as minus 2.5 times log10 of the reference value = -1.85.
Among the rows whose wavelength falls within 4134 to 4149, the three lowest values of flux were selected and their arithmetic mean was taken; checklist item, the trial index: 4.57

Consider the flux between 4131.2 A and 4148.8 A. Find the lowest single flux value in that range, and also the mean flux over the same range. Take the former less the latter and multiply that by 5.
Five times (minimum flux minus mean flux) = -4.1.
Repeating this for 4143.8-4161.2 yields -4.7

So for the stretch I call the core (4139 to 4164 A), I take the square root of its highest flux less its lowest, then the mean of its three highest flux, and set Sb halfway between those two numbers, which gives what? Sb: 3.82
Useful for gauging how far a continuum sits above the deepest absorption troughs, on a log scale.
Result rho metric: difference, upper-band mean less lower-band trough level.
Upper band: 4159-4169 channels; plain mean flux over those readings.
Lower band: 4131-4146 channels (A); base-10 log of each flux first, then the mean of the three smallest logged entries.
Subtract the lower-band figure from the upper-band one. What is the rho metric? 5.4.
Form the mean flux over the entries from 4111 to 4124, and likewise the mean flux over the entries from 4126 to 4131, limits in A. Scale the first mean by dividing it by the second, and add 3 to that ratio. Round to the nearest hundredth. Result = 4.03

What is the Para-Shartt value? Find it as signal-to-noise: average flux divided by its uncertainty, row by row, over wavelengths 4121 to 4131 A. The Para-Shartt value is 34.9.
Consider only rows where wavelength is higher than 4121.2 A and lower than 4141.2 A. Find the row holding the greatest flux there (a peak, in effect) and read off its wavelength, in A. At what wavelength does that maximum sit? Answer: 4125.0 A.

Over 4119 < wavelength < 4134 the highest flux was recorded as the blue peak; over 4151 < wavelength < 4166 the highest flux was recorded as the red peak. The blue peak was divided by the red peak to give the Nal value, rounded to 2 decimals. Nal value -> 0.99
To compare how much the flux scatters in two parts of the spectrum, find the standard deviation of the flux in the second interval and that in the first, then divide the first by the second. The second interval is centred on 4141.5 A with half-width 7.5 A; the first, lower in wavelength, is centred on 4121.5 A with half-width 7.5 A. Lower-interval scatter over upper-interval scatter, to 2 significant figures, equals 0.42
